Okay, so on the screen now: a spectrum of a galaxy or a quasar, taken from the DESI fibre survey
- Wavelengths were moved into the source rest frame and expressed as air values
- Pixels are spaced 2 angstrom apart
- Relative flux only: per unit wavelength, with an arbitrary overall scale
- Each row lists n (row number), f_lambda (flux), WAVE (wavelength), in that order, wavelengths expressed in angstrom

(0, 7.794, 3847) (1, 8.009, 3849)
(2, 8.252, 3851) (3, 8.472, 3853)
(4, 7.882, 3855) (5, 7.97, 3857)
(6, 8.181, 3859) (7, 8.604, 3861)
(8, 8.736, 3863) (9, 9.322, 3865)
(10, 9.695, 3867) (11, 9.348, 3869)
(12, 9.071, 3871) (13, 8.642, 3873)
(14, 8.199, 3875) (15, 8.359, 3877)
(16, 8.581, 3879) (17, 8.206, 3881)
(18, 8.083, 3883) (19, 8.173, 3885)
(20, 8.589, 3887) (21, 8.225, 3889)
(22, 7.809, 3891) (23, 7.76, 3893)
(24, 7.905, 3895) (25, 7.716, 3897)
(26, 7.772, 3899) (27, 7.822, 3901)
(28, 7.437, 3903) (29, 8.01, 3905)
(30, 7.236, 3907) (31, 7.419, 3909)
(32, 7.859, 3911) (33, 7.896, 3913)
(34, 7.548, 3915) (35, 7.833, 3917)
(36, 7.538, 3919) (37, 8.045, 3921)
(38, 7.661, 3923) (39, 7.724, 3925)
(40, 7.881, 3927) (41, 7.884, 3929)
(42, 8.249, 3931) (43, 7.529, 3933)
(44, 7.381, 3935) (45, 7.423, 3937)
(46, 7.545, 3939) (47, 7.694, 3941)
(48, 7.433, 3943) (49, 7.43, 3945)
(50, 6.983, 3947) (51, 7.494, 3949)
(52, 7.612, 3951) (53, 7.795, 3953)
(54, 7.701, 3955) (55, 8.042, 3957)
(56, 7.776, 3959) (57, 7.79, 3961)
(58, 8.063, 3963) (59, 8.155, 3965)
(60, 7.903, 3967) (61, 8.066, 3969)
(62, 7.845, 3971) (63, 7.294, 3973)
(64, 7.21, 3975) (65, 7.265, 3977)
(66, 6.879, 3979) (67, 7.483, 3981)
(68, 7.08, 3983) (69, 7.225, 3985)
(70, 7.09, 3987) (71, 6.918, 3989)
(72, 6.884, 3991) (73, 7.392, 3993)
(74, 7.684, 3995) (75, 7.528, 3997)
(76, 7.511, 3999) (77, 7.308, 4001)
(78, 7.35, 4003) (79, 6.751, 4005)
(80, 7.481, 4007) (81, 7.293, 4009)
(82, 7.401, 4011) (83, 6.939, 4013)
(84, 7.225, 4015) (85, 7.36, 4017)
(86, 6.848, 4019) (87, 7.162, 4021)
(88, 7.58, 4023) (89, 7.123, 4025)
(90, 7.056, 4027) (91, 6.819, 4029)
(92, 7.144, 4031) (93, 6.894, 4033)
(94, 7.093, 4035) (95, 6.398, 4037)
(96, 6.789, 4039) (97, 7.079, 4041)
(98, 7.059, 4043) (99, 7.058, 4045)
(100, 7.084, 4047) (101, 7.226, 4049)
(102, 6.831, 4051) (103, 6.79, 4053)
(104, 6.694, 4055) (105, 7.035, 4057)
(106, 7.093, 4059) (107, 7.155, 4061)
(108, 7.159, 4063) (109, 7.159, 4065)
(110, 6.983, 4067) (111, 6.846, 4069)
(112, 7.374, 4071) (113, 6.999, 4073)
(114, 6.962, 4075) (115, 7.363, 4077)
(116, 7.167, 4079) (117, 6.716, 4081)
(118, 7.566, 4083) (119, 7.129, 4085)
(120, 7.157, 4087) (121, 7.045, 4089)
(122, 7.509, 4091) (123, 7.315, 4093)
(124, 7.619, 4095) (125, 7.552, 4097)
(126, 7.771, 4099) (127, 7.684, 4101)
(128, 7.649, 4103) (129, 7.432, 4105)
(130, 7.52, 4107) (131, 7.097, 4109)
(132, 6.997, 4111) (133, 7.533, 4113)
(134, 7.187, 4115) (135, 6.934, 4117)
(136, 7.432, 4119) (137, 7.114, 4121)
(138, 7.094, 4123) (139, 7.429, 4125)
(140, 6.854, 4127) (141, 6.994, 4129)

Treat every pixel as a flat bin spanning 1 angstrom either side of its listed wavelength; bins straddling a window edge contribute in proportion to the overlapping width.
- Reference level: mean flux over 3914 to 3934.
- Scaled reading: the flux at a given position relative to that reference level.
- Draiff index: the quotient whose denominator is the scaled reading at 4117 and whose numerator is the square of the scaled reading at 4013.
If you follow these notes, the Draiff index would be 0.89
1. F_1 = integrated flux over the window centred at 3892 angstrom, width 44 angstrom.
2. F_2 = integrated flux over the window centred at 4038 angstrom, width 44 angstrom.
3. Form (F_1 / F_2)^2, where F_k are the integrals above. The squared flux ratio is 1.3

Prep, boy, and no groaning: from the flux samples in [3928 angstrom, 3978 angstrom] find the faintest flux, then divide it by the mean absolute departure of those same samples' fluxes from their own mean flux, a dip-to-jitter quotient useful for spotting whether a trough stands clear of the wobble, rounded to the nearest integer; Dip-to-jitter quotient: 26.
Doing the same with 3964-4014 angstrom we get 24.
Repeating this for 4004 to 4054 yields 32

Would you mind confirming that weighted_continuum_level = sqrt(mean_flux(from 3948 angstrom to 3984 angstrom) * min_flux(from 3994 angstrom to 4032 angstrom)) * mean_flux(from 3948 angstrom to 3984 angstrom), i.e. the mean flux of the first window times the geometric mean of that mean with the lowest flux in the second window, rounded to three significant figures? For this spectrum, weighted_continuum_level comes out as 54.8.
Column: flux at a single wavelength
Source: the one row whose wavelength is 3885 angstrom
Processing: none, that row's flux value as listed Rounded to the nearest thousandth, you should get 8.173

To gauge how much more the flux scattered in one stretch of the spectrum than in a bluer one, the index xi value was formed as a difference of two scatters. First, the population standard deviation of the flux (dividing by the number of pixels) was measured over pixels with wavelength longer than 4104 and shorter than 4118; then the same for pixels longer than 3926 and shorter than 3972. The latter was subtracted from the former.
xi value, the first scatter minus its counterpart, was -0.06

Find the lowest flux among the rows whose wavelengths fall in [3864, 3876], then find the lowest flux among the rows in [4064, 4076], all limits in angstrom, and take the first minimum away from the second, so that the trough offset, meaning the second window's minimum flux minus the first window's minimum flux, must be -1.4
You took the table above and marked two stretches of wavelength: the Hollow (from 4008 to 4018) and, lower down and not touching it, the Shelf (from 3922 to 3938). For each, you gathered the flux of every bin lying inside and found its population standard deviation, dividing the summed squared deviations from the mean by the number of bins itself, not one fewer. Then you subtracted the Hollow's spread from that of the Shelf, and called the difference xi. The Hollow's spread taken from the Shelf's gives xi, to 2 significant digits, 0.10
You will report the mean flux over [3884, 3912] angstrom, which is 7.8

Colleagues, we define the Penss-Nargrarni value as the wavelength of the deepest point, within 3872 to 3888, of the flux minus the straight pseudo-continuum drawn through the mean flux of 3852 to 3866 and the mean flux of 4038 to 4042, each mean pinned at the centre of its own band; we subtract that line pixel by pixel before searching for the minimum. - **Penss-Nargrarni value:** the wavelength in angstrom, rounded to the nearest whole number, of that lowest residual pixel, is 3883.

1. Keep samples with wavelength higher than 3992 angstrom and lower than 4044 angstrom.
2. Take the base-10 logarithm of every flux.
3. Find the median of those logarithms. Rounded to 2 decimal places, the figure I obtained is 0.85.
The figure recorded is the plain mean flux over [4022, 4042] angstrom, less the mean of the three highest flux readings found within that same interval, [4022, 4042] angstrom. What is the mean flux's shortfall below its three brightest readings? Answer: -0.28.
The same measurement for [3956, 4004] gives -0.61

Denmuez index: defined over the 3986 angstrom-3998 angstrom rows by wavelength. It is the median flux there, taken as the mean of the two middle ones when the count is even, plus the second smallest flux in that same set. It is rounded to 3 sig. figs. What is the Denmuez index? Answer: 14.2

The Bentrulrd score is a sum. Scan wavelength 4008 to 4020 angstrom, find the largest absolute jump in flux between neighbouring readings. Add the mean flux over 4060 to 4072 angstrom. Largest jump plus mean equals 7.62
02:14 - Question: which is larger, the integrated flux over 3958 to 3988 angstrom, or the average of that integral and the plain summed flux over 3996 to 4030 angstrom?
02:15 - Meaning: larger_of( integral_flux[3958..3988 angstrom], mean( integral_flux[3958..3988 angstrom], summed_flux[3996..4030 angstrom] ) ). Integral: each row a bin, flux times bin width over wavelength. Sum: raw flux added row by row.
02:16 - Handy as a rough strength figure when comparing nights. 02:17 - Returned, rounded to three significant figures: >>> 226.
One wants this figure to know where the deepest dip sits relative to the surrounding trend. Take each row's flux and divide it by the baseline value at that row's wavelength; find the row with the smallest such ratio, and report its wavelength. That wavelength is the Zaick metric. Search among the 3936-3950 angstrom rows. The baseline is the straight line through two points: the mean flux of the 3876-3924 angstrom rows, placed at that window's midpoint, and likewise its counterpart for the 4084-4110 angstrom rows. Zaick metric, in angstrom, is 3947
